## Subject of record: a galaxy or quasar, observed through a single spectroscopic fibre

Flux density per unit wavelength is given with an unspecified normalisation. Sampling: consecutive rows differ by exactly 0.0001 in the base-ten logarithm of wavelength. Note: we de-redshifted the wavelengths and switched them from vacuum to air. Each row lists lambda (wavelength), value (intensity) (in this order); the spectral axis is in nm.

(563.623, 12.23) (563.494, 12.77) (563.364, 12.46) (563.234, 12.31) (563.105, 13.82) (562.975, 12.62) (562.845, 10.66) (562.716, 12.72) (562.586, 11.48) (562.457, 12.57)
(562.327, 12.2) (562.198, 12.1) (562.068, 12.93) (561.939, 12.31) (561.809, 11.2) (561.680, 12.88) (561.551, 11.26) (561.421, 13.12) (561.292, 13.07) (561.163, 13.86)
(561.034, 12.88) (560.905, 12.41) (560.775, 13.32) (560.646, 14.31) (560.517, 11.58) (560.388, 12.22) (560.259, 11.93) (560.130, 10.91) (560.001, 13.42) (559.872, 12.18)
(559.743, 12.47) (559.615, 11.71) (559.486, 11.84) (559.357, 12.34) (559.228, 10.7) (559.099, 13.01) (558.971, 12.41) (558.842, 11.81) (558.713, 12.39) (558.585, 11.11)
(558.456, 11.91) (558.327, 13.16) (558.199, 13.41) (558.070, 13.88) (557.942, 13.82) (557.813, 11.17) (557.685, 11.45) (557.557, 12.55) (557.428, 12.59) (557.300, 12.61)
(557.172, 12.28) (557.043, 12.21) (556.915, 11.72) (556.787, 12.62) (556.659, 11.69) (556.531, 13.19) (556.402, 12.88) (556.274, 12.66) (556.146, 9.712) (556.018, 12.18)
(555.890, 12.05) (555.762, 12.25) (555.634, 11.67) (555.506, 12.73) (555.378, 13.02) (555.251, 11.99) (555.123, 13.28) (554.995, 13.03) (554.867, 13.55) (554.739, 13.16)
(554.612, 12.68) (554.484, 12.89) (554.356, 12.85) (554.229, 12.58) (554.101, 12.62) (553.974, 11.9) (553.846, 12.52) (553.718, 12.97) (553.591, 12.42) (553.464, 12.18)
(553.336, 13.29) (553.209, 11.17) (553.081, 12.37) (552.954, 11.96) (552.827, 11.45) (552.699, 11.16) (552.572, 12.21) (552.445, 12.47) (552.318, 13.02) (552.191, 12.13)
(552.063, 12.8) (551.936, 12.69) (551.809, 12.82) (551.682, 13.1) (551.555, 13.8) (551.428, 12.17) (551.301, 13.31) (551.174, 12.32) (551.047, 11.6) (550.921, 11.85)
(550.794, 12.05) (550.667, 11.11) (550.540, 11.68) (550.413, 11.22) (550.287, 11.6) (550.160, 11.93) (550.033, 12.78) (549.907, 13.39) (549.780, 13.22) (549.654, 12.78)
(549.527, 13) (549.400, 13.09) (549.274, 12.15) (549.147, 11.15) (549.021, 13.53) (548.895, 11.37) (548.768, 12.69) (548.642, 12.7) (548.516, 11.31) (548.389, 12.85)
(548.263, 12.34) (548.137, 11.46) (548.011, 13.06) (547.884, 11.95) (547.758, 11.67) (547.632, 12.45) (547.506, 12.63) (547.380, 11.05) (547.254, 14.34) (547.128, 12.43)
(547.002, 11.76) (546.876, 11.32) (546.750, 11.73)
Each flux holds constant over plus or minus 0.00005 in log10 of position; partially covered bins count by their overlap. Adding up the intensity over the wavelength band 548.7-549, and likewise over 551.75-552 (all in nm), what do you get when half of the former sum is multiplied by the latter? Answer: 307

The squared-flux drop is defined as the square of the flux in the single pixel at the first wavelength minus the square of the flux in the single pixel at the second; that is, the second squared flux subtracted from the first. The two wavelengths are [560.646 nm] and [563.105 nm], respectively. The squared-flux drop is 14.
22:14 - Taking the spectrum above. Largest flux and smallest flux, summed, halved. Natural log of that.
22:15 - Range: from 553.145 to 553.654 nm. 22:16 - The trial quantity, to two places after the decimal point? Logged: 2.50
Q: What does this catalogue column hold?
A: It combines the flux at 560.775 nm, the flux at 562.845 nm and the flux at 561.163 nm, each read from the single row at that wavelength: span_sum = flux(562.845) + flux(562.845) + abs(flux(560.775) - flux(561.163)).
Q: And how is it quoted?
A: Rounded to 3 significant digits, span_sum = 21.9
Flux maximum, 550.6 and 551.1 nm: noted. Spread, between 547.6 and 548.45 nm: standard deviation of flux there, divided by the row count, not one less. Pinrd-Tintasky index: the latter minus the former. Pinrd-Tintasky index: -11.5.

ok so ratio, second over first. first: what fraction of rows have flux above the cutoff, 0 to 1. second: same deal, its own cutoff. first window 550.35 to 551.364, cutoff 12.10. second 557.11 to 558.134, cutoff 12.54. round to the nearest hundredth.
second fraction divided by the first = 2.50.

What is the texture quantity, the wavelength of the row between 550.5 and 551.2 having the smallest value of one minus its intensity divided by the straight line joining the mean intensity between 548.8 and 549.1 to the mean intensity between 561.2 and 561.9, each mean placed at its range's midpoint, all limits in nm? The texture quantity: 551.174 nm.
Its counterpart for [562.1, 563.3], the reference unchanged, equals 563.105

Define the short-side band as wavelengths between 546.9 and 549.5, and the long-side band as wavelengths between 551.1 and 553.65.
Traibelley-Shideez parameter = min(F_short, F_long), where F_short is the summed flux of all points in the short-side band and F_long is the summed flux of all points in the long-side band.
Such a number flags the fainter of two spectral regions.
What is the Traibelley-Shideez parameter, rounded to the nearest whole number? 246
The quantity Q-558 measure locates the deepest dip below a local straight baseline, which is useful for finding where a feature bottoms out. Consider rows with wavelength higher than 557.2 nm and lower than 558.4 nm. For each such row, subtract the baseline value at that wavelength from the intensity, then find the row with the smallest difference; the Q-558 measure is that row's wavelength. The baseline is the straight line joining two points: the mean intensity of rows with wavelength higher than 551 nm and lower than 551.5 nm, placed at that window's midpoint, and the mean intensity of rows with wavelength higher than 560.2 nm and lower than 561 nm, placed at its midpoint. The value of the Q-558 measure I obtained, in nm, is 557.813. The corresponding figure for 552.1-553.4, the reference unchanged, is 553.209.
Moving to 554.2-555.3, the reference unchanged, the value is 555.251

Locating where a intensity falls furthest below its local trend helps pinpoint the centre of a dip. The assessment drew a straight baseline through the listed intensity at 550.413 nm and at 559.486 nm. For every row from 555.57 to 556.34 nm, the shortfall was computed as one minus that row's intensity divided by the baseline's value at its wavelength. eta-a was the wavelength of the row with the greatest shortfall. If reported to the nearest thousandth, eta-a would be 556.146 nm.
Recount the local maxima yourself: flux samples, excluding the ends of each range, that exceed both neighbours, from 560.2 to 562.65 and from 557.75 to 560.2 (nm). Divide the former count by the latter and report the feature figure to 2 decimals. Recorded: 1.17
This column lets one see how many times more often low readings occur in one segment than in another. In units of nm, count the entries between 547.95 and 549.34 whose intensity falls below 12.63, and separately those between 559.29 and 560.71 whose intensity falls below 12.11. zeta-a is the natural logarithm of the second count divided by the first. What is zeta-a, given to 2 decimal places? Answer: -0.18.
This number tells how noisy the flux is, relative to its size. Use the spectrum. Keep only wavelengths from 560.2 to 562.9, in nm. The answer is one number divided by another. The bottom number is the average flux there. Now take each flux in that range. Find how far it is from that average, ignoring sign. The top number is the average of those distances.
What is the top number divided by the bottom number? 0.056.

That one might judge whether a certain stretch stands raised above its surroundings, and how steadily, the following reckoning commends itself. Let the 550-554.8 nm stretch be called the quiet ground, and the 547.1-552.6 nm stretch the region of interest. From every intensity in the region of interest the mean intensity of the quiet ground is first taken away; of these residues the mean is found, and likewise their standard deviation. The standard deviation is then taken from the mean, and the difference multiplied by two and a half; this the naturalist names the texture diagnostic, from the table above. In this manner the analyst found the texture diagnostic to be -1.8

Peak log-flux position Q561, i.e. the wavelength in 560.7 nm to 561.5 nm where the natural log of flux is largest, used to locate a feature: 561.163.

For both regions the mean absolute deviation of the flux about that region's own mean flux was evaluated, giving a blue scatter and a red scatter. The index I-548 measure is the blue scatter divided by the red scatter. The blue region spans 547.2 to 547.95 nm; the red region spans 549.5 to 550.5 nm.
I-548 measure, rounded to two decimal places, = 1.16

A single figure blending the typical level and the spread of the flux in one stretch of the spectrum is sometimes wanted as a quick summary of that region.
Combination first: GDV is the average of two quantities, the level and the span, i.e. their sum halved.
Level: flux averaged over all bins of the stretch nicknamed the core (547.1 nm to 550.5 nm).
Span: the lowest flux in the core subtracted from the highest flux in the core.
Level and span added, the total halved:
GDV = 7.83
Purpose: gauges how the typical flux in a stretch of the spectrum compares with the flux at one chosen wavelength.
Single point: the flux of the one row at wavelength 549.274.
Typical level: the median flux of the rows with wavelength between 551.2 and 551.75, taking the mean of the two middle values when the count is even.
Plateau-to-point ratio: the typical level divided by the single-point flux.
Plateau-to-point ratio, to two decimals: 1.09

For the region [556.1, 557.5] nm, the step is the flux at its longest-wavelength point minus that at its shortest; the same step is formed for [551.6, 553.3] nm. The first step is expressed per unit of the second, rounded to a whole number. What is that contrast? -1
